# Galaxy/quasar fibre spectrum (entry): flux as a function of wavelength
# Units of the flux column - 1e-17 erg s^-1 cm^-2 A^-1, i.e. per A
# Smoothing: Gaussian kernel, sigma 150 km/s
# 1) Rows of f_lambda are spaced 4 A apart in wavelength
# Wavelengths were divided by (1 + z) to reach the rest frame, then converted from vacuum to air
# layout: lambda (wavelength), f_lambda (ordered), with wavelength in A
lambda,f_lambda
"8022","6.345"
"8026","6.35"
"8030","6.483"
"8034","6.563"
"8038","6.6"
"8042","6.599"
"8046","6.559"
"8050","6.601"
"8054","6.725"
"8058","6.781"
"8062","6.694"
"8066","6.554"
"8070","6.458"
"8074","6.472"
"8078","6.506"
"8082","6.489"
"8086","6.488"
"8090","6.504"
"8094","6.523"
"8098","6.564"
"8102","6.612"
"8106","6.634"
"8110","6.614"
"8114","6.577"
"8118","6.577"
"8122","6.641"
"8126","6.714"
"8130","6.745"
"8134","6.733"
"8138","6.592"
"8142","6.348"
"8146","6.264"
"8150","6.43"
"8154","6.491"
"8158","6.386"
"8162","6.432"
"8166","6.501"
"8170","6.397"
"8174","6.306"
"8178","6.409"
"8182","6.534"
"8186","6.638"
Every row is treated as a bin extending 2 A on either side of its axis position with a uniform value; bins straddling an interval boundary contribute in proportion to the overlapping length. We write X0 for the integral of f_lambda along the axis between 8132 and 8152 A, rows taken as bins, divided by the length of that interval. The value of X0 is 6.47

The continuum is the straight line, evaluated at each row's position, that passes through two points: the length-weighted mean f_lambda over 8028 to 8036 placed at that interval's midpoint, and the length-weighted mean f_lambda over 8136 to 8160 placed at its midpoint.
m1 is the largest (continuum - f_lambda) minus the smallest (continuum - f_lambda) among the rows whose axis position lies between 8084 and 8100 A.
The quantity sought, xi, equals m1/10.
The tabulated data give 0.009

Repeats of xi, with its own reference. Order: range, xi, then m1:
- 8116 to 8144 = 0.039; 0.39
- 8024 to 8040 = 0.026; 0.26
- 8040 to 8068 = 0.023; 0.23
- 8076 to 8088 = 0.001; 0.01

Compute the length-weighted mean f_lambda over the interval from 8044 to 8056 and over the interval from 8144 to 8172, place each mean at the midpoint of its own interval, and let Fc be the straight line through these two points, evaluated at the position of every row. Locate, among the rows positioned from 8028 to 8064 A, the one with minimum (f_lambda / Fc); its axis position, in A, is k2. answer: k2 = 8030 A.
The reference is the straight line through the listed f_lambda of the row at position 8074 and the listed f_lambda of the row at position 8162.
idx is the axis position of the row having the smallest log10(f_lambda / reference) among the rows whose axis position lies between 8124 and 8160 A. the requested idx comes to 8146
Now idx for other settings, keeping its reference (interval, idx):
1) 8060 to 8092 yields 8070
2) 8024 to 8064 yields 8026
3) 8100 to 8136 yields 8114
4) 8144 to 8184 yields 8146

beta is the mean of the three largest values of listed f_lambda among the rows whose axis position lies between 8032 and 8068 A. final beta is 6.73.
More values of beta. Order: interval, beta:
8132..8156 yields 6.61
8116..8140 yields 6.73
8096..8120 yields 6.62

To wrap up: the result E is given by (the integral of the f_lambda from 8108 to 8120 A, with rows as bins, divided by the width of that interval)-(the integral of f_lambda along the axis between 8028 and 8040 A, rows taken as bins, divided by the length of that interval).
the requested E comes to 0.04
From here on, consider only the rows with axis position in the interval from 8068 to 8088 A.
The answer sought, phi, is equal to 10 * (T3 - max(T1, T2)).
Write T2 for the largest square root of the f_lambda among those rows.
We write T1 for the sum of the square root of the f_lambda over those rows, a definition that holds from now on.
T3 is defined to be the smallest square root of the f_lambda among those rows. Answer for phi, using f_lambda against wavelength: -102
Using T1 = 12.7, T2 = 2.55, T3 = 2.541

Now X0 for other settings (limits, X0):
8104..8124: 6.61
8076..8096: 6.50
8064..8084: 6.50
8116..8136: 6.68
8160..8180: 6.41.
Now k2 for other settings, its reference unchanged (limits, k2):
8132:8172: 8146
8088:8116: 8090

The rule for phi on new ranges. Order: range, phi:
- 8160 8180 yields -101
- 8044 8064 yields -104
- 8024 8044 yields -102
